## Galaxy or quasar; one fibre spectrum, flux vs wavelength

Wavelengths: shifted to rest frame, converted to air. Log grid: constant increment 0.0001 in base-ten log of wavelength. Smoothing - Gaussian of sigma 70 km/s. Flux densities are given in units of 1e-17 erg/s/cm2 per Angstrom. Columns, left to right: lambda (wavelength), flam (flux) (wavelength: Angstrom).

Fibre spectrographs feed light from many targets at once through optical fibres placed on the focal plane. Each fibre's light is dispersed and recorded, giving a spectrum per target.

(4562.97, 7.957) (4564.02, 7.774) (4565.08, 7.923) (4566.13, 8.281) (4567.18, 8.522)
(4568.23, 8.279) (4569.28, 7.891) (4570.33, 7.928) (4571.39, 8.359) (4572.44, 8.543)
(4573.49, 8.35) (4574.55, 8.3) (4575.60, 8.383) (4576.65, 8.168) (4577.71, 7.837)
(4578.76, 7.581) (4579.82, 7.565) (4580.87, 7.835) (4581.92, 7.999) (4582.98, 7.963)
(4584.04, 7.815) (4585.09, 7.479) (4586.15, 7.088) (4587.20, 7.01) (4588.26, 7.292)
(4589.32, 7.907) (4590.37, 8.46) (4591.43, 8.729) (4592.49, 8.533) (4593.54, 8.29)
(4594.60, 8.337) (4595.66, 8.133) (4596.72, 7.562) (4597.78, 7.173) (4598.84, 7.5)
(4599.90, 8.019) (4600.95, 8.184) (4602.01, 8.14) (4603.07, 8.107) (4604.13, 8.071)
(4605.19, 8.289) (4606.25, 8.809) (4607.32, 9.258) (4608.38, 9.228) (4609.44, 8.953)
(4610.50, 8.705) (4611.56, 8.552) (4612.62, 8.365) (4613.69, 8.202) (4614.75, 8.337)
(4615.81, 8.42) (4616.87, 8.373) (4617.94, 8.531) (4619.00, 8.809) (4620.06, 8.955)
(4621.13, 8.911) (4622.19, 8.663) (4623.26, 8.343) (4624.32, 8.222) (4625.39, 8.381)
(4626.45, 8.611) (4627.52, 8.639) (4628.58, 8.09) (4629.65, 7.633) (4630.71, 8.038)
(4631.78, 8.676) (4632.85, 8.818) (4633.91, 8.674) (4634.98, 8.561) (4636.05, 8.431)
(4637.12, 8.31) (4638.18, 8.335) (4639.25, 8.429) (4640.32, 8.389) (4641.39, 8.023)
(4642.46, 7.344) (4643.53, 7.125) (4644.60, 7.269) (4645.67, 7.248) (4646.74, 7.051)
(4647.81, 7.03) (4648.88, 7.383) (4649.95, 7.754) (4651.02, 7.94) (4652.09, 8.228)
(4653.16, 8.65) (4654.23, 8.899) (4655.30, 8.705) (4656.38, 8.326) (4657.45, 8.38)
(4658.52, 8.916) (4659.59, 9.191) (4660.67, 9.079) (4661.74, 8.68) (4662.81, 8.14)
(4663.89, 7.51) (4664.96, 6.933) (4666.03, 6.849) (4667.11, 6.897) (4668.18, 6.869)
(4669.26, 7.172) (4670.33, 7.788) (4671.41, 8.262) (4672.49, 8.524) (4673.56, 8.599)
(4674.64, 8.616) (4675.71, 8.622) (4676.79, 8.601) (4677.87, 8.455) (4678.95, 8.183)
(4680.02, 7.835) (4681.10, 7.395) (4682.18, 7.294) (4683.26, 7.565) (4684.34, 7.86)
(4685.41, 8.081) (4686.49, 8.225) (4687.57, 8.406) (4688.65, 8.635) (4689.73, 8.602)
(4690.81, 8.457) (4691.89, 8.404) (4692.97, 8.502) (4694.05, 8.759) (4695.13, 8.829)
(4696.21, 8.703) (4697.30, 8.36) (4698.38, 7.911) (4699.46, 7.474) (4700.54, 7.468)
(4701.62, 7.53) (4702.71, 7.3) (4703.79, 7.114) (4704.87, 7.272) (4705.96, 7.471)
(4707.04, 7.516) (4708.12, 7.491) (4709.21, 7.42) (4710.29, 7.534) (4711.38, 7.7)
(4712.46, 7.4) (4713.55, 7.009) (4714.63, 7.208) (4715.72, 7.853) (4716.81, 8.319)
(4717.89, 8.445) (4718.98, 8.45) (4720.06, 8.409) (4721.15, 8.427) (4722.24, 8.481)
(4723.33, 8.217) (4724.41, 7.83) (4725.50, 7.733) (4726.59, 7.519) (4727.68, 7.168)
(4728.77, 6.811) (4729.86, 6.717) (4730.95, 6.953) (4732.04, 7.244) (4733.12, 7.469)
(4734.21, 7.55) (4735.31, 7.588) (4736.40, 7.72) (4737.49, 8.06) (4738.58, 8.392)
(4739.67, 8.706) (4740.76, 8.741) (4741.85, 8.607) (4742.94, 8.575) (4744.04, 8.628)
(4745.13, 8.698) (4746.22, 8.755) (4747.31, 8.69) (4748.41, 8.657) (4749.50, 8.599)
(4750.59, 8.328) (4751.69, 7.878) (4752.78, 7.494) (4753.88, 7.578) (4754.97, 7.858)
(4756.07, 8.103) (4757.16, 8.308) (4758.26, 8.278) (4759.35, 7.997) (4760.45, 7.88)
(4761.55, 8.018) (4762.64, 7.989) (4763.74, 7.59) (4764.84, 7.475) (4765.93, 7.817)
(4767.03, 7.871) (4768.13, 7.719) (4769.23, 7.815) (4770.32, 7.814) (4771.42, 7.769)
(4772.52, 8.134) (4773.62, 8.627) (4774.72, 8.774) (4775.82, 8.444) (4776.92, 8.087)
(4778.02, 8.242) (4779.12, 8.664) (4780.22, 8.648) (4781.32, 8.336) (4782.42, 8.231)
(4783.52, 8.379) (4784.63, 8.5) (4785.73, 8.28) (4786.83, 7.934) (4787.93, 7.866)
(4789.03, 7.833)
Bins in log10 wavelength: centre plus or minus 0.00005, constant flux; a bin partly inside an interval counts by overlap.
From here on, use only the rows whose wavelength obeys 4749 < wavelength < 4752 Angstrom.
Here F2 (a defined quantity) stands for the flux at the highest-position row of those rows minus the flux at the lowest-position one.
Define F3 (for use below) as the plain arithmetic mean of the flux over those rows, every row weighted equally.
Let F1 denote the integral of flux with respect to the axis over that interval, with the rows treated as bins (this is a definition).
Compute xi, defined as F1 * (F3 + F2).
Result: 188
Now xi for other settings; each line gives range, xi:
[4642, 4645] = 156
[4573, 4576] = 209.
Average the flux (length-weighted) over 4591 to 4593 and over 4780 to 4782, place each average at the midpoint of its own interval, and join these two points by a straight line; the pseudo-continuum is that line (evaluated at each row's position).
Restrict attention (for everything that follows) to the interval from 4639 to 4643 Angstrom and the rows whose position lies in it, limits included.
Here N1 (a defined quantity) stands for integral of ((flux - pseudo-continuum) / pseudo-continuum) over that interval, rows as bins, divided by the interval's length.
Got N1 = -0.065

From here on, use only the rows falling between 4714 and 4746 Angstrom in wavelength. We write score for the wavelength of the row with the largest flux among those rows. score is 4740.76 Angstrom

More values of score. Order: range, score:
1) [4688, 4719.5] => 4695.13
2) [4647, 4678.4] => 4659.59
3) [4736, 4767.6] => 4746.22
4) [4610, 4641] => 4620.06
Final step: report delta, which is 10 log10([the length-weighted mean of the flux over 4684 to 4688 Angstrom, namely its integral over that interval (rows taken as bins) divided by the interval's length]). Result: 9.12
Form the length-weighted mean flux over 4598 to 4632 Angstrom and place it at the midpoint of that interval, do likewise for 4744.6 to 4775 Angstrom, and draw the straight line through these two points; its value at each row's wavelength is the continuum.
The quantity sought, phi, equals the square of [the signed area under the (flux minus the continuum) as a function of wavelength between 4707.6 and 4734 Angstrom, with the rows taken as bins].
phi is 187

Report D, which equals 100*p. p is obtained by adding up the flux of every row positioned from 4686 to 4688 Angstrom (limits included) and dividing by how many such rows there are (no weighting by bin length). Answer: 832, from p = 8.32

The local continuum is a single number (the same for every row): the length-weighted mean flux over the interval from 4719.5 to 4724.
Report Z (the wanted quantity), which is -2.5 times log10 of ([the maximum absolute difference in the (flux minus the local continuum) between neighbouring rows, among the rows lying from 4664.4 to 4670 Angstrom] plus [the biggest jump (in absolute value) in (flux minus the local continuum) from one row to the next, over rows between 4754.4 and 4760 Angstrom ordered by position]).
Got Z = 0.58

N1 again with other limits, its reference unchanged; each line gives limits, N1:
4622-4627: -0.018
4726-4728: -0.133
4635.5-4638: -0.025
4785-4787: -0.033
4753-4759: -0.057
